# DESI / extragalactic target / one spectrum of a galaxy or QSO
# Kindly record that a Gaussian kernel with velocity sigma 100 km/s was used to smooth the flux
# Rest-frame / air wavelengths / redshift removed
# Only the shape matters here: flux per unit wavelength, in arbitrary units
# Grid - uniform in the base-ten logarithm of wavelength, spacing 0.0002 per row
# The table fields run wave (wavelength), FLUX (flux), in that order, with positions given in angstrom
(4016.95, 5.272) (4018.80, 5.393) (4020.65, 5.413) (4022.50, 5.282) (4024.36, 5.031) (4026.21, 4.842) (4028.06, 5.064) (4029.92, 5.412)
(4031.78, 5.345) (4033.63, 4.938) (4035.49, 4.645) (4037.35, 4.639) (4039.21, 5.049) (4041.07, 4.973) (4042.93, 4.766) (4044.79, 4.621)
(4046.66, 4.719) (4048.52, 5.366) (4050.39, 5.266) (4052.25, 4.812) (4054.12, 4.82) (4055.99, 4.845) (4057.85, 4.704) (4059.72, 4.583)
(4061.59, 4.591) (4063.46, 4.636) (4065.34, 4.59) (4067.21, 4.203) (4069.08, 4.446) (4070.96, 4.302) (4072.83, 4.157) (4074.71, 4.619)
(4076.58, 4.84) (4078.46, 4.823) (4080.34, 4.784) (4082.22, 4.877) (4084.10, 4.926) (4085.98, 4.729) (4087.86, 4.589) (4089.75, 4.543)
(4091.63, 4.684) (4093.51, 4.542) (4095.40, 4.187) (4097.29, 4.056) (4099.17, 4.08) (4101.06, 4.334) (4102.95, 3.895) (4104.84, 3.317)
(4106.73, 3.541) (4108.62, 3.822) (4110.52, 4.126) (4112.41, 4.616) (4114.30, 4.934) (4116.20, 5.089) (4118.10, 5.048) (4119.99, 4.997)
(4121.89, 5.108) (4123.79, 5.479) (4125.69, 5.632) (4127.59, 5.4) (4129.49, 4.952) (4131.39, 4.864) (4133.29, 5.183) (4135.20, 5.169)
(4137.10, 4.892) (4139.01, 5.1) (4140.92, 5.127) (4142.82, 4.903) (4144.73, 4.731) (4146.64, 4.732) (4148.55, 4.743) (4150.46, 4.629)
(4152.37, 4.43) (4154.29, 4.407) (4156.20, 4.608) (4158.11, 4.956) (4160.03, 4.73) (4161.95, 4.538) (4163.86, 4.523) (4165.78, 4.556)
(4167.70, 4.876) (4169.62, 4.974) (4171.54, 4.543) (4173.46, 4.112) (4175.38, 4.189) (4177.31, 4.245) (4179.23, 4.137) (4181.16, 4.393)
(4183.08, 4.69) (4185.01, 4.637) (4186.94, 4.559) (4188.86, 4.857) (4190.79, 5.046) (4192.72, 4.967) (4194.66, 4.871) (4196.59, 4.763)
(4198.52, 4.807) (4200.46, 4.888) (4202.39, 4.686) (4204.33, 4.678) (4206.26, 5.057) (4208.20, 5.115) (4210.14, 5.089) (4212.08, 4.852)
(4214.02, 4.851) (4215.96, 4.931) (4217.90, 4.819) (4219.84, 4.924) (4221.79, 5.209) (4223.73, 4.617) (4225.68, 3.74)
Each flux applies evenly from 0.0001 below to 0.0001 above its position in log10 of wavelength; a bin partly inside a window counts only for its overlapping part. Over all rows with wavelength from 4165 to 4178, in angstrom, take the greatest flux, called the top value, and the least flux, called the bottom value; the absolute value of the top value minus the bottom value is 0.9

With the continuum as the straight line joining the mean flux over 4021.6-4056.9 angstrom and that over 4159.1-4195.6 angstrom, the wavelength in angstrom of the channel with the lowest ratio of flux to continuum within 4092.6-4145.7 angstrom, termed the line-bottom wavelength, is 4104.84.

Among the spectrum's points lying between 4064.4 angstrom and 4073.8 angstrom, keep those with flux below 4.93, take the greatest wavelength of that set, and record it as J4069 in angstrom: 4072.83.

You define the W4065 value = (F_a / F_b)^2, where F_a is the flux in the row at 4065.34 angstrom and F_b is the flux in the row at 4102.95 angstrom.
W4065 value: 1.4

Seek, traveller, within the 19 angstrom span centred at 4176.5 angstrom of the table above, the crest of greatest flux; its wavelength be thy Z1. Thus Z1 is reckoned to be 4169.62 angstrom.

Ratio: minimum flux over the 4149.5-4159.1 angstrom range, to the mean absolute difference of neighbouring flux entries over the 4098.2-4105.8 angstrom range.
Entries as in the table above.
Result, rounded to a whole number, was 10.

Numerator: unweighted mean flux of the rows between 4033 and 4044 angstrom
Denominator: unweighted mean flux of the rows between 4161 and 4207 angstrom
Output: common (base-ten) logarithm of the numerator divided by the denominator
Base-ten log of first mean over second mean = 0.02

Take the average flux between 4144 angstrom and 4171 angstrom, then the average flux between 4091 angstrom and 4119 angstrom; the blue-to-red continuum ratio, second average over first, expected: 0.92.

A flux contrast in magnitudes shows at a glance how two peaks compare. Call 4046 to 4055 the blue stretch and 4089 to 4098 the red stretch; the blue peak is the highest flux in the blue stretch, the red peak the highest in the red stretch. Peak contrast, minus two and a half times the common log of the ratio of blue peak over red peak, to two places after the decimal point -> -0.15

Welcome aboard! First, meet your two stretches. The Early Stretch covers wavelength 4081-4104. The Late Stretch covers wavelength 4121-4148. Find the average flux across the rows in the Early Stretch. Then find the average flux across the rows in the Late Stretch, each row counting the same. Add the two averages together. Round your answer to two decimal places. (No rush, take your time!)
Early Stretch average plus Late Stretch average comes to 9.54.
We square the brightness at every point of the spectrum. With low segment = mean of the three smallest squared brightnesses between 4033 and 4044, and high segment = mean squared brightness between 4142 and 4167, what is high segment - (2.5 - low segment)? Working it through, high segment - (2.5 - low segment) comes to 41.1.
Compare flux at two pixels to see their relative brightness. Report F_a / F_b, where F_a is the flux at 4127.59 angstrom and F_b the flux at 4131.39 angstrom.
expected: 1.110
